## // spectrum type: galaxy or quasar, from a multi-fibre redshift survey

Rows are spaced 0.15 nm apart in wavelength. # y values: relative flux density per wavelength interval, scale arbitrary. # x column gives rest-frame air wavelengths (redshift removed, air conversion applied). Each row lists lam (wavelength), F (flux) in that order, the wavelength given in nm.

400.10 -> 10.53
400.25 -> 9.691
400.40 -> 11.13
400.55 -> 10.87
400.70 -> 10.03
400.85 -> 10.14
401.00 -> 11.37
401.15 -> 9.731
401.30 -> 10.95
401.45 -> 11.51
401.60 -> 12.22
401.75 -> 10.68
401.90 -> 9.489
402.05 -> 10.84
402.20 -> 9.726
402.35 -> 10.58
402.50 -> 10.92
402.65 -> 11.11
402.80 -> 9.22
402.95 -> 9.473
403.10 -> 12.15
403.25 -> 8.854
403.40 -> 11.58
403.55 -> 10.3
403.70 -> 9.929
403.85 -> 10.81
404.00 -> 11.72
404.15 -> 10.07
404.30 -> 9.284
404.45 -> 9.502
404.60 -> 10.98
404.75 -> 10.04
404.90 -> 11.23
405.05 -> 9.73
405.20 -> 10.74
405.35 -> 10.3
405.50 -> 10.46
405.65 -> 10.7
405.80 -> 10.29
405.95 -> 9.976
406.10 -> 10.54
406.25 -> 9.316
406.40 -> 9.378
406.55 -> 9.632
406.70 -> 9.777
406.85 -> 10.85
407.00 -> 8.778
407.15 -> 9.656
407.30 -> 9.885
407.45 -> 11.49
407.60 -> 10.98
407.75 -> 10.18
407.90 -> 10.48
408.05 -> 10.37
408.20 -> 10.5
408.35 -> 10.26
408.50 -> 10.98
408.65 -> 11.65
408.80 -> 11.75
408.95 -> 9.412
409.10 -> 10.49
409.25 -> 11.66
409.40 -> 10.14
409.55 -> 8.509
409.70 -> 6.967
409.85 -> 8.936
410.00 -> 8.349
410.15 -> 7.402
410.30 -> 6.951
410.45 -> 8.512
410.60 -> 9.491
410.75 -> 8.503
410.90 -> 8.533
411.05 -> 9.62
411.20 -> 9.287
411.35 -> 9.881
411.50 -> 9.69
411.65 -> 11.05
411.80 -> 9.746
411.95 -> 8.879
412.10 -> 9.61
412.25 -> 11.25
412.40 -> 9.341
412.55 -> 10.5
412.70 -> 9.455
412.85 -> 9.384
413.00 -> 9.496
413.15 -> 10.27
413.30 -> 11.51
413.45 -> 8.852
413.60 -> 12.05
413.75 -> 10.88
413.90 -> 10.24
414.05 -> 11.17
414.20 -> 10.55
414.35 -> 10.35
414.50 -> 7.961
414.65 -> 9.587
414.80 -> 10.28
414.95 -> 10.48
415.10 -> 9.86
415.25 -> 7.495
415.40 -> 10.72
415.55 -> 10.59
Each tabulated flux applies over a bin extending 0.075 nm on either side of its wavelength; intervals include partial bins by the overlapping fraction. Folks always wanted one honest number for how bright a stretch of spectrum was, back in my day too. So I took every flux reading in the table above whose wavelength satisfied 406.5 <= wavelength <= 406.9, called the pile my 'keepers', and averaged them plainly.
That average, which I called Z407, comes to 10.1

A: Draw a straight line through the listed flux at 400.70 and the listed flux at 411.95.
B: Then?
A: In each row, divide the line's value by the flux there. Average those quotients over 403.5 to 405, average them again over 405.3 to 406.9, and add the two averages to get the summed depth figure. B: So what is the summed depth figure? 1.88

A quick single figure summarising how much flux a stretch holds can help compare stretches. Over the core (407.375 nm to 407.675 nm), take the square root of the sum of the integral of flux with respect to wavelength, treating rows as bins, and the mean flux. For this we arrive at 3.82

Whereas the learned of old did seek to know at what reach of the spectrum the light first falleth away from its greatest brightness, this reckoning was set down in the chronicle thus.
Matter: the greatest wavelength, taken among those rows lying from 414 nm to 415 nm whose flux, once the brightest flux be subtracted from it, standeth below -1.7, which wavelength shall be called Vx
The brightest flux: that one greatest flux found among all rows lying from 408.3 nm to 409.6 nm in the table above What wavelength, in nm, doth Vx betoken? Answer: 414.65 nm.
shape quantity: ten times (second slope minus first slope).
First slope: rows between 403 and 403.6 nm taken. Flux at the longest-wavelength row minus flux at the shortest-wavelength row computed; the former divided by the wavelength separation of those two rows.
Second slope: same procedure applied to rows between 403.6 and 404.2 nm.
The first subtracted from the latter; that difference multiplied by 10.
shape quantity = 44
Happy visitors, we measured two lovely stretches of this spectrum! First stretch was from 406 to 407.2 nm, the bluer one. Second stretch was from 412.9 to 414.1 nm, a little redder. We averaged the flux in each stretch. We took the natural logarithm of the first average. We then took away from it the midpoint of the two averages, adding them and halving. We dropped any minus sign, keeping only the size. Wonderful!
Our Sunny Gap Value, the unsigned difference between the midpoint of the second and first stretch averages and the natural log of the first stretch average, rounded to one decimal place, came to 7.9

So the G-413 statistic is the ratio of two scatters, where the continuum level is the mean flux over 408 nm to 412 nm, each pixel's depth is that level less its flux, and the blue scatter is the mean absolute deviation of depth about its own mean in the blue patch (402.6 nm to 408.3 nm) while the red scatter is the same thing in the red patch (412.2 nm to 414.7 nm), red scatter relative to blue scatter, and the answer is 1.30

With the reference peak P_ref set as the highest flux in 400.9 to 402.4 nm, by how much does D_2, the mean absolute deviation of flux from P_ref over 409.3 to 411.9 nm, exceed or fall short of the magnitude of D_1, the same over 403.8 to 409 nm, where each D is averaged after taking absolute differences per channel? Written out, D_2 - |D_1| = 1.4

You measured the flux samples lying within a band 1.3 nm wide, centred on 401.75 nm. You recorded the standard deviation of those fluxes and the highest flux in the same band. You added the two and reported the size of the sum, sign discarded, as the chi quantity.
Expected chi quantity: 13.1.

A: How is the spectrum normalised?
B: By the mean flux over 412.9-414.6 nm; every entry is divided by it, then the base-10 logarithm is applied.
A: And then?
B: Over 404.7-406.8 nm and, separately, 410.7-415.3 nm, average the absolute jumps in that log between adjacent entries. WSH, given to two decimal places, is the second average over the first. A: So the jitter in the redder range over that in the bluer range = 1.91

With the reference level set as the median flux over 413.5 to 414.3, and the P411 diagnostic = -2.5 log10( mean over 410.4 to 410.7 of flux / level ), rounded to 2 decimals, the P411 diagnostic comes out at 0.21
